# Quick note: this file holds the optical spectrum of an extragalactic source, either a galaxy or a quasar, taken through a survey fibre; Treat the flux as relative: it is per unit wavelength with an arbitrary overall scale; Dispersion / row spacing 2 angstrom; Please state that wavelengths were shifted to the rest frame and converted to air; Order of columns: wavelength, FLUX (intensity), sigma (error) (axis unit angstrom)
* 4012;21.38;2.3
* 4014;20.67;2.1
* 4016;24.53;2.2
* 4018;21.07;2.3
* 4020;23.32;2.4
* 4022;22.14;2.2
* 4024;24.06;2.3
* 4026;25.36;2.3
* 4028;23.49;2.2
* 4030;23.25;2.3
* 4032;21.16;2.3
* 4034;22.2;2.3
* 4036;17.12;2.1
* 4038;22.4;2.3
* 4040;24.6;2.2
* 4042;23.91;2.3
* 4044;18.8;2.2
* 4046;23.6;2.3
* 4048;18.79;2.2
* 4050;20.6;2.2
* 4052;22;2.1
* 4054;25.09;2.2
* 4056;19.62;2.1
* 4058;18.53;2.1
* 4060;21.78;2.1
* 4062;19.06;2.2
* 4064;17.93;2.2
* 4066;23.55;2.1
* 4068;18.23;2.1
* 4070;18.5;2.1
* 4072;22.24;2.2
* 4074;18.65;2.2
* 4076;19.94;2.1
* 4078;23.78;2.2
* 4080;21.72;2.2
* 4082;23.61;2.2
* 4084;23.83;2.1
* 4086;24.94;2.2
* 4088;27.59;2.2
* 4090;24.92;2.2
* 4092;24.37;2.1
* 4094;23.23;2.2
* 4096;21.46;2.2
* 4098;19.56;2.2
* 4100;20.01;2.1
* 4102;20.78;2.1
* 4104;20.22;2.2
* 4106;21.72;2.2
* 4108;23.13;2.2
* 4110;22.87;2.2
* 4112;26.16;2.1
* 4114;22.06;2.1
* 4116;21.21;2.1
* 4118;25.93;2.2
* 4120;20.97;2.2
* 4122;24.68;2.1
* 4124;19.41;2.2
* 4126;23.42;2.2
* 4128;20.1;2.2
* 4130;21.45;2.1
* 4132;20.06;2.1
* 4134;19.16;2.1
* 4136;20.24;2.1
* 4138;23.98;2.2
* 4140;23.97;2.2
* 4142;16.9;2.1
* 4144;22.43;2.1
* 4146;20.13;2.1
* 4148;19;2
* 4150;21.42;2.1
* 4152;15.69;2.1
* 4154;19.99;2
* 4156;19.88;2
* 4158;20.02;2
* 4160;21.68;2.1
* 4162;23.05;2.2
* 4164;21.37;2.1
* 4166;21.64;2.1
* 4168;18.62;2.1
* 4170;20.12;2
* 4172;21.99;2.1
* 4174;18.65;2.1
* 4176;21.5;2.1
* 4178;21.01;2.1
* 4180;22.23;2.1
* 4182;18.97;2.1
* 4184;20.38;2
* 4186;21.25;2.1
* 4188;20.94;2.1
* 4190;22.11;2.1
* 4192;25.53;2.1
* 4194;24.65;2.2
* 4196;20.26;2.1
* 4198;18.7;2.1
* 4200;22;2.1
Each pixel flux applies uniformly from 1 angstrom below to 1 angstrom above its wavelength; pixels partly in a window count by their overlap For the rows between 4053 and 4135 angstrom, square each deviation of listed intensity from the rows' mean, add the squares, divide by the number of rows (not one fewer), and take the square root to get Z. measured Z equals 2.4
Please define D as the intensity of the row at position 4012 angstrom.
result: 21.38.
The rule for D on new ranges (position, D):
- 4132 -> 20.06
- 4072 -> 22.24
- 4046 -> 23.6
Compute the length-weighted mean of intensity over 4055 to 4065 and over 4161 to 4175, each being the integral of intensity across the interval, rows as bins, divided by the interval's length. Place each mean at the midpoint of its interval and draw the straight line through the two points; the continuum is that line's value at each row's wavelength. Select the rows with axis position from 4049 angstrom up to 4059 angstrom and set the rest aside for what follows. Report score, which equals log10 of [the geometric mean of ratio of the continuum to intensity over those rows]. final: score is -0.04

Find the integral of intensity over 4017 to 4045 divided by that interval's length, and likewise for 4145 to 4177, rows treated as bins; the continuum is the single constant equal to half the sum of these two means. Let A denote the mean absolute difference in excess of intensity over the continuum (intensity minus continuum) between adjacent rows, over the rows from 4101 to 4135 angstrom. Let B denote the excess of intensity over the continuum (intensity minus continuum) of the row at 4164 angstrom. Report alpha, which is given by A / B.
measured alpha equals 55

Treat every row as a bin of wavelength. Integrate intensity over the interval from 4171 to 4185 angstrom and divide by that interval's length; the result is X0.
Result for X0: 20.7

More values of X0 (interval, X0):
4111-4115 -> 24.1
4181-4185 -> 19.7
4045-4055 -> 22.0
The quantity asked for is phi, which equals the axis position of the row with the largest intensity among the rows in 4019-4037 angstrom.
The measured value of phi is 4026 angstrom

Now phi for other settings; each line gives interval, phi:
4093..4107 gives 4094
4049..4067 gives 4054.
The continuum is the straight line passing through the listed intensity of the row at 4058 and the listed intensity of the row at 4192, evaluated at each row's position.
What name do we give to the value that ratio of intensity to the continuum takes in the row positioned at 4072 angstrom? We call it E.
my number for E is 1.2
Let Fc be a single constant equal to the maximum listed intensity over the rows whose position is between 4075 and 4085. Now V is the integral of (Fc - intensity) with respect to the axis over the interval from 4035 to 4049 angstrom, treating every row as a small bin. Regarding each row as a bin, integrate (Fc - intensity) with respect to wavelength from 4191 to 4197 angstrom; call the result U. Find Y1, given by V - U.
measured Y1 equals 33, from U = 2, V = 35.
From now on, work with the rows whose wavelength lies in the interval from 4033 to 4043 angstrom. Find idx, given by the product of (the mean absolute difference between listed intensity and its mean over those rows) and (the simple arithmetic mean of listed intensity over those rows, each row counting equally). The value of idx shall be 43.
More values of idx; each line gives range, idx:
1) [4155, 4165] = 21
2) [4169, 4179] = 21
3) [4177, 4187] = 18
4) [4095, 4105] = 12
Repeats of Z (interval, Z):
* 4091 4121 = 2.0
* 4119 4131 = 1.8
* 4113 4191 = 2.0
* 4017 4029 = 1.4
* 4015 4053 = 2.1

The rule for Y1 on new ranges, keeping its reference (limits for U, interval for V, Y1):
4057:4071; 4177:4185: -33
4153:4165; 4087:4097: -39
